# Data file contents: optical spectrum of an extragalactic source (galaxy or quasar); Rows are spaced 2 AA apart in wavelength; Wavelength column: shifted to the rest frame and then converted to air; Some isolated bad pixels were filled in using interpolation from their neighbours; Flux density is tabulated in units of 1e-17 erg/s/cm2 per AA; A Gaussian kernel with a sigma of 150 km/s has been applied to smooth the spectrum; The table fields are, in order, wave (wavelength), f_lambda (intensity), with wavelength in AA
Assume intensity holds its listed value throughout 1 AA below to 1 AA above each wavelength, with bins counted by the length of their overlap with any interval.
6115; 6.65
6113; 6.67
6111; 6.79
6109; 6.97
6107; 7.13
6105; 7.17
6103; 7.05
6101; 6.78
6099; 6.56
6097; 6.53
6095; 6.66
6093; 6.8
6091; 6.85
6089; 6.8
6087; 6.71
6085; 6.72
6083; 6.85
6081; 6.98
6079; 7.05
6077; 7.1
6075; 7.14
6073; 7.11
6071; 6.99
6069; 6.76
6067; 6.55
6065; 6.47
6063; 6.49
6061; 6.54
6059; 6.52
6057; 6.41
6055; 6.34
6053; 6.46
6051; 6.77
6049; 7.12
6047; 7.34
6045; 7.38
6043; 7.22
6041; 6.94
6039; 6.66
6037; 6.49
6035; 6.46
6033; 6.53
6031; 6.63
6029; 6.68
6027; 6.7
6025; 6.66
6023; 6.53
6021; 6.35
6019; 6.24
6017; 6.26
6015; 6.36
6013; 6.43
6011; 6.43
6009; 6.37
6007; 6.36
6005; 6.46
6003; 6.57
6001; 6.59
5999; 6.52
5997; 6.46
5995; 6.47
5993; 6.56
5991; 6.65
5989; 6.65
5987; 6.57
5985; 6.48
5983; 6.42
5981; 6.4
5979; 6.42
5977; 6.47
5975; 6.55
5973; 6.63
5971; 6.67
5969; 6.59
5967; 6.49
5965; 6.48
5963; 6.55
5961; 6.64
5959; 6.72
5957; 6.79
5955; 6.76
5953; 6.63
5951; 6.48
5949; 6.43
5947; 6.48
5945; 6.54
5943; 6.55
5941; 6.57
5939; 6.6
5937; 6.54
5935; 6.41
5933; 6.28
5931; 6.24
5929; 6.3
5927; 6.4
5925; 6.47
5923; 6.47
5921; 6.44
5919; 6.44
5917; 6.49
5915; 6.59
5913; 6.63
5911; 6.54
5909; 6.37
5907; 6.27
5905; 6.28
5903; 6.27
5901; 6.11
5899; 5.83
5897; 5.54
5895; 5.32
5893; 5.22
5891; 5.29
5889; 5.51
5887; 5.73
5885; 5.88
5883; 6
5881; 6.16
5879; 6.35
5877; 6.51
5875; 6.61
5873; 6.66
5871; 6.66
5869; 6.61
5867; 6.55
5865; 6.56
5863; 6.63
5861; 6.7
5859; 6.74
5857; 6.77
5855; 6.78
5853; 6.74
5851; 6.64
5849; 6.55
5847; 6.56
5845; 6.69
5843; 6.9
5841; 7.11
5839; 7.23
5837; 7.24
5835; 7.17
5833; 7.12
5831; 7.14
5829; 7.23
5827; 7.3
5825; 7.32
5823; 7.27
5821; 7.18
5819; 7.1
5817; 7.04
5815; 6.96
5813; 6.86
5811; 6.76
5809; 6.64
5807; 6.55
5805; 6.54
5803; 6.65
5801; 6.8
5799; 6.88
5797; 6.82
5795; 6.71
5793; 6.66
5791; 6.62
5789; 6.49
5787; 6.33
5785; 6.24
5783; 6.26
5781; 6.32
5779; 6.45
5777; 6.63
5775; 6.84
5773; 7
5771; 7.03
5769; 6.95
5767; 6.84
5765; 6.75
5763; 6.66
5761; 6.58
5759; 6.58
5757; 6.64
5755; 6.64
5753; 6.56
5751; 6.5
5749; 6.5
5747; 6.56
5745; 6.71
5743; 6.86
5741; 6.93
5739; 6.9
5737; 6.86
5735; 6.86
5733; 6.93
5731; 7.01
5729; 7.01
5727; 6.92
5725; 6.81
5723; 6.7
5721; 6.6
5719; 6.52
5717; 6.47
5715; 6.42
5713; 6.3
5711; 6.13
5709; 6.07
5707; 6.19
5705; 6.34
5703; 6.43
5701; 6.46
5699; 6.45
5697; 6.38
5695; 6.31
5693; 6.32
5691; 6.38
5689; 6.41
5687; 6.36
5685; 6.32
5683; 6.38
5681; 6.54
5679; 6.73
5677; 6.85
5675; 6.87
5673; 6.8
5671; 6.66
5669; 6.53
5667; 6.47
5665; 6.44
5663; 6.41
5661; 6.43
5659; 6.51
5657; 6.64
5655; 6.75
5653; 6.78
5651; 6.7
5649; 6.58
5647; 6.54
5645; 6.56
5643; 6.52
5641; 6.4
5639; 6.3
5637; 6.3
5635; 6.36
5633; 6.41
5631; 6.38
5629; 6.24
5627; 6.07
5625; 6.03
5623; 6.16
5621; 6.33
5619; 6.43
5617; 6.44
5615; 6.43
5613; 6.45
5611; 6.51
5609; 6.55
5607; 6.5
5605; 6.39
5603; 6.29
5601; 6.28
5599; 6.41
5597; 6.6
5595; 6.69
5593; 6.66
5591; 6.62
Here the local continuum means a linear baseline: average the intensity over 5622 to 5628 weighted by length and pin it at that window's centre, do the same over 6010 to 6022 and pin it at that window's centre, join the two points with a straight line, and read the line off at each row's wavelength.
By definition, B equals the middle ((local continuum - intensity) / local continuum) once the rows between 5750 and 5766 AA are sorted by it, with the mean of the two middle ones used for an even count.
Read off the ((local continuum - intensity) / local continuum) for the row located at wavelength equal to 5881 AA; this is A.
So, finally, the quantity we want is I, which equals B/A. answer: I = -4.6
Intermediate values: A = 0.02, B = -0.07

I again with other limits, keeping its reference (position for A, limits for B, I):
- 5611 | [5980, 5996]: 0.4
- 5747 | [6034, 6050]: 1.6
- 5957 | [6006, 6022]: 0.0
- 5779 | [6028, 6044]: 1.1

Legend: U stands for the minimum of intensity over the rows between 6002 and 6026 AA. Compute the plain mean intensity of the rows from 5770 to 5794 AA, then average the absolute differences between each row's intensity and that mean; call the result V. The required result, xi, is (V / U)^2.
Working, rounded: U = 6.24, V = 0.22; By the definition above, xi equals 0.0013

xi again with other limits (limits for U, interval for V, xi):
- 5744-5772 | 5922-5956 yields 0.0002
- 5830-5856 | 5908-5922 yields 0.0001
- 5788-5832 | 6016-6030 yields 0.0007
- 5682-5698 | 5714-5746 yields 0.0006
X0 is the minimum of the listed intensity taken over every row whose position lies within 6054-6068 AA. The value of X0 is 6.34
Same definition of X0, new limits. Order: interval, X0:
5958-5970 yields 6.48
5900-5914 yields 6.11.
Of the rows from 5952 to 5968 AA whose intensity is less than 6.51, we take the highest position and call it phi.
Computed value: 5967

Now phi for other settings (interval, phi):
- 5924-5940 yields 5935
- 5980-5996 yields 5995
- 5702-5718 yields 5717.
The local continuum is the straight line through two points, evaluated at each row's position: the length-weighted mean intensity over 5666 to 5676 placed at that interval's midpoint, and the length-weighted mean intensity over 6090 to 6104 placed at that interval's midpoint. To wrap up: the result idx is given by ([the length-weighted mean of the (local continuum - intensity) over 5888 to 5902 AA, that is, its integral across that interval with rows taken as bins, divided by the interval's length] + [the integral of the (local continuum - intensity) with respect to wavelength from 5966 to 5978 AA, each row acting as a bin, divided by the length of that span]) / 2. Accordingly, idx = 0.66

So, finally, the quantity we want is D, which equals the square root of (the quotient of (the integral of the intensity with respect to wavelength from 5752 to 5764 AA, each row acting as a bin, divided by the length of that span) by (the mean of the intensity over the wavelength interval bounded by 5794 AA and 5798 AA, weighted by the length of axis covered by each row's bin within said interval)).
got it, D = 0.99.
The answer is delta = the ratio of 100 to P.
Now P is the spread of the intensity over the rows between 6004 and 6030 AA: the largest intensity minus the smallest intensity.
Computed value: 217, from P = 0.46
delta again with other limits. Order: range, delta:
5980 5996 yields 400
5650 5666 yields 270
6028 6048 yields 109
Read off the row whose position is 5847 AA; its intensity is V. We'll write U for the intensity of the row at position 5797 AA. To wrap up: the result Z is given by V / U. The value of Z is 0.96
